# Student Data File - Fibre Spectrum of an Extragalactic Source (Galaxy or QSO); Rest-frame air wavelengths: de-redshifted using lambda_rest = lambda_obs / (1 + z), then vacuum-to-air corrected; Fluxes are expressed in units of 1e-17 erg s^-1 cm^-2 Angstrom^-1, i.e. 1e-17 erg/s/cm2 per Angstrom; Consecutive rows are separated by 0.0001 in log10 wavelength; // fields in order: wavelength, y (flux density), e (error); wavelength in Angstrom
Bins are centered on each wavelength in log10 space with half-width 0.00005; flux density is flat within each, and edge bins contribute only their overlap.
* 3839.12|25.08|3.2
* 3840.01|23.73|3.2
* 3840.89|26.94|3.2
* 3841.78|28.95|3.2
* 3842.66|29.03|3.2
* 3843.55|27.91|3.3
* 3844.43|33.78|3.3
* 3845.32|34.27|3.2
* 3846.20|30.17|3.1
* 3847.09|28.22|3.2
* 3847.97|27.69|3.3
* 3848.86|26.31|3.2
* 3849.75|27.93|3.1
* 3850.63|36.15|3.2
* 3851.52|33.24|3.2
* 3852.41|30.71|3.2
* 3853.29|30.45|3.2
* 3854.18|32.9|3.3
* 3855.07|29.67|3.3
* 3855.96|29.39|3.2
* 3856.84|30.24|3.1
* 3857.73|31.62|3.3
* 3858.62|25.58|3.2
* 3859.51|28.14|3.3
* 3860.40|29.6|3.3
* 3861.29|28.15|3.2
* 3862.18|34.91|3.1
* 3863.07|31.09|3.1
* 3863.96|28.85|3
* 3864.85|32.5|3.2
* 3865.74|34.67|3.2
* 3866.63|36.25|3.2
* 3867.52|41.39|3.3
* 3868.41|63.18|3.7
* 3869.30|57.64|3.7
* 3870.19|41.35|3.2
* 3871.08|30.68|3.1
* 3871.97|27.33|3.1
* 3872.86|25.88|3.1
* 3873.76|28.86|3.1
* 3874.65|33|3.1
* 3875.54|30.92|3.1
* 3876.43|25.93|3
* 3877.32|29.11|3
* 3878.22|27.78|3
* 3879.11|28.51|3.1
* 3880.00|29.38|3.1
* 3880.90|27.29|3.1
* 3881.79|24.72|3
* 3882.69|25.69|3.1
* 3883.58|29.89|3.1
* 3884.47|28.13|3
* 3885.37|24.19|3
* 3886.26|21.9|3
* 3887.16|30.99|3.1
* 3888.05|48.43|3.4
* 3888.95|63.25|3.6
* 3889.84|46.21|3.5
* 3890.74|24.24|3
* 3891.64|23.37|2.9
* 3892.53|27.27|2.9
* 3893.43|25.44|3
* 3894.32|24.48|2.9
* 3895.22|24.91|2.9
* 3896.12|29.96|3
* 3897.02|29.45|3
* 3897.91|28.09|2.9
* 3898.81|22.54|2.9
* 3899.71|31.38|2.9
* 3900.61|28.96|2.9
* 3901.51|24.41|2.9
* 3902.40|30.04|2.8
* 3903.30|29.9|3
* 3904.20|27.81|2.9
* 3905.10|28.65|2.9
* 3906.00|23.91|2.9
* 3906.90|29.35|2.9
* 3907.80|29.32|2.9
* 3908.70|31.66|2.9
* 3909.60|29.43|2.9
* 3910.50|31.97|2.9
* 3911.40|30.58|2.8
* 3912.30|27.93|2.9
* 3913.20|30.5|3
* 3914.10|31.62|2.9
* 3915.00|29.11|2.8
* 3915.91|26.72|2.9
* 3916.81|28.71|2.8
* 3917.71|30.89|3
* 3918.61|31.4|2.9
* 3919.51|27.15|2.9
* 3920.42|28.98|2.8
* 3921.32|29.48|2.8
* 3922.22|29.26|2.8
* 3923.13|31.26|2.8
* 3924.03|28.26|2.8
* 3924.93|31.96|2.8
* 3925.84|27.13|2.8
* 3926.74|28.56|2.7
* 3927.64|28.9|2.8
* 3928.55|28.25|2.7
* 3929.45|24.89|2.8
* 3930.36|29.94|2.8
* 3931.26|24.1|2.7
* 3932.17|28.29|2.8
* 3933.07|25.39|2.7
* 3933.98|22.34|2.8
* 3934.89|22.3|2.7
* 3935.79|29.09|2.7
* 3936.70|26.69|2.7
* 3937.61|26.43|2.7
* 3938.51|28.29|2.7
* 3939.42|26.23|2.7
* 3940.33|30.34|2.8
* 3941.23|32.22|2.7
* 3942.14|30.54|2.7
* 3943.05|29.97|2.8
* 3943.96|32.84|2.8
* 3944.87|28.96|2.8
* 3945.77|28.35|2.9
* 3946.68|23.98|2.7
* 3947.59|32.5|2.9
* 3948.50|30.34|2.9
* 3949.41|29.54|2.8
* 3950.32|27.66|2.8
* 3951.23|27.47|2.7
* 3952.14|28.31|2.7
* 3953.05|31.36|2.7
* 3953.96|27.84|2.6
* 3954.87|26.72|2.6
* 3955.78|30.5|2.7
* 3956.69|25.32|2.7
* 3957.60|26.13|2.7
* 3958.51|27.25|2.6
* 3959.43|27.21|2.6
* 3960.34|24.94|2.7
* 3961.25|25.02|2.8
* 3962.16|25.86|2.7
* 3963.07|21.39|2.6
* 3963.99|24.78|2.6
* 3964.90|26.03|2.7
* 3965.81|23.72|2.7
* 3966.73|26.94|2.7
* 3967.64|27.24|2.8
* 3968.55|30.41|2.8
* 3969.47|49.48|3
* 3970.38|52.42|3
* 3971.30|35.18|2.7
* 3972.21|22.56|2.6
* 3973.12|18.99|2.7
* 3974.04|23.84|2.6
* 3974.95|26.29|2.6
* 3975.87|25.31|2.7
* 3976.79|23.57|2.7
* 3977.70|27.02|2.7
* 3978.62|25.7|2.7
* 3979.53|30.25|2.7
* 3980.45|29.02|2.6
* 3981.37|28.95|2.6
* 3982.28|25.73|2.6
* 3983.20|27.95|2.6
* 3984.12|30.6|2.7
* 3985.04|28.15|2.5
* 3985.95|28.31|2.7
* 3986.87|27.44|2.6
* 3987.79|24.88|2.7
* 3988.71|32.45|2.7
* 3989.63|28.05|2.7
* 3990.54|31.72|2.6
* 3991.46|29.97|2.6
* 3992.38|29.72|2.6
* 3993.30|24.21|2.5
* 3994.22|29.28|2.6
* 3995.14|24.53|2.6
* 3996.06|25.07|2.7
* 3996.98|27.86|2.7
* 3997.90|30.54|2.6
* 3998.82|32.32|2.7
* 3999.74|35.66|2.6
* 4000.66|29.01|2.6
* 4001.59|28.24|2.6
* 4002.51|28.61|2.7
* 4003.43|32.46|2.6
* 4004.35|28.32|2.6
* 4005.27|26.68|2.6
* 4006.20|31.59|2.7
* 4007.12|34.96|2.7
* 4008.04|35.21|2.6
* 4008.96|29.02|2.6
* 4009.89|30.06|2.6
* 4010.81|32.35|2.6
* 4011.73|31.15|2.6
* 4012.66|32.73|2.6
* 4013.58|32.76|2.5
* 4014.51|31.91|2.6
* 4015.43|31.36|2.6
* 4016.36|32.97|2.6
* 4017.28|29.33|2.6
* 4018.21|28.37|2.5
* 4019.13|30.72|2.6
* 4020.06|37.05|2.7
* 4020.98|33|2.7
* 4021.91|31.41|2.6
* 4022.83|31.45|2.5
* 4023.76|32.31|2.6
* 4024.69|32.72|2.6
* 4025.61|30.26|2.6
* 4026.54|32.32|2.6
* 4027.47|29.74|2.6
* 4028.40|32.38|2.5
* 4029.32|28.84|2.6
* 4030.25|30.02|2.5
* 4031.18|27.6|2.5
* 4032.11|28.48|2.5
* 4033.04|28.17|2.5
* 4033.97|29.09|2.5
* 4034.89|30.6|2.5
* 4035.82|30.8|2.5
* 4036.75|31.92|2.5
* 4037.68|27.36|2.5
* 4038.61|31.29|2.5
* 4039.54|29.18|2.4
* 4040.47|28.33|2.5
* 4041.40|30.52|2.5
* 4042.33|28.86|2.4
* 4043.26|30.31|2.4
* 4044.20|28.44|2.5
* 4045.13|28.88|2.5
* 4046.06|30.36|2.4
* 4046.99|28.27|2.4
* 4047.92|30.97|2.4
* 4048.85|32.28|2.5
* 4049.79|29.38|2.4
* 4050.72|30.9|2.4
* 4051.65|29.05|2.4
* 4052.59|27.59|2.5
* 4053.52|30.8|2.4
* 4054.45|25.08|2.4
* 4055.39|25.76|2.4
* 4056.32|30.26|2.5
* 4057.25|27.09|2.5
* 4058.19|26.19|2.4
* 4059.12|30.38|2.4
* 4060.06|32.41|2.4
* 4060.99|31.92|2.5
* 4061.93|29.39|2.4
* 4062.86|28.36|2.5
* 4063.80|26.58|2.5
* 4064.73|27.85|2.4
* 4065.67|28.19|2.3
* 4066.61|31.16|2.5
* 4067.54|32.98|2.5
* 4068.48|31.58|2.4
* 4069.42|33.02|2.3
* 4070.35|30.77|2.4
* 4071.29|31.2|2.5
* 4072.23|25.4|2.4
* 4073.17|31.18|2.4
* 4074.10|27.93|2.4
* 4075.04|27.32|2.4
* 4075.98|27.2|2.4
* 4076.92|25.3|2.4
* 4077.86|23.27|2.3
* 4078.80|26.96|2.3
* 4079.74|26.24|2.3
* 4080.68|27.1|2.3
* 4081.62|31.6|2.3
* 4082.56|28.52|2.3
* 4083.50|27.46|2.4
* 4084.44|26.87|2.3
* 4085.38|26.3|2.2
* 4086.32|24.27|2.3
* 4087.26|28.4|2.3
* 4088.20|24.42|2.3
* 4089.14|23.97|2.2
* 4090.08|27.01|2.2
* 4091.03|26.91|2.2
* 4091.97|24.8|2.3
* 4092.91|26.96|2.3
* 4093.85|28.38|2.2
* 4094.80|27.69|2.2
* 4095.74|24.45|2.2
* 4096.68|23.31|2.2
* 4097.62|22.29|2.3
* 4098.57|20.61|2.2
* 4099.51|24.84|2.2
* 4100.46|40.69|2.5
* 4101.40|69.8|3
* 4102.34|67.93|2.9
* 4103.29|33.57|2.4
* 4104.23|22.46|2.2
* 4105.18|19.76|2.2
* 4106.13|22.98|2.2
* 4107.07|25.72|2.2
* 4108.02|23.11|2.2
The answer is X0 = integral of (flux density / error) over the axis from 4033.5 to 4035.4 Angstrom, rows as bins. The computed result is 22.8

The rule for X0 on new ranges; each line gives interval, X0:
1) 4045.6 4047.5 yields 23.3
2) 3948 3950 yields 20.9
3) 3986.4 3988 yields 15.9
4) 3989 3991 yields 22.8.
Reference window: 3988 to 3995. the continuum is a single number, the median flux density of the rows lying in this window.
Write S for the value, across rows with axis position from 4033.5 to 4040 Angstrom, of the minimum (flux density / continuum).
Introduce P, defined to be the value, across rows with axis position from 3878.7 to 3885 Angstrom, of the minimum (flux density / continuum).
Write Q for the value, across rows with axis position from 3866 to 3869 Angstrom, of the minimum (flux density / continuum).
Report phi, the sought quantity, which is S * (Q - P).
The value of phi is 0.36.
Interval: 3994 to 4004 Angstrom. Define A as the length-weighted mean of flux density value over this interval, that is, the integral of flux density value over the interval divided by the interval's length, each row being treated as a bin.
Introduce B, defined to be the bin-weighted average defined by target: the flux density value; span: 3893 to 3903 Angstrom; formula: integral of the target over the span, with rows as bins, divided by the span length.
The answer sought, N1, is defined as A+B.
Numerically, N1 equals 56.7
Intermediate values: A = 29.4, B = 27.3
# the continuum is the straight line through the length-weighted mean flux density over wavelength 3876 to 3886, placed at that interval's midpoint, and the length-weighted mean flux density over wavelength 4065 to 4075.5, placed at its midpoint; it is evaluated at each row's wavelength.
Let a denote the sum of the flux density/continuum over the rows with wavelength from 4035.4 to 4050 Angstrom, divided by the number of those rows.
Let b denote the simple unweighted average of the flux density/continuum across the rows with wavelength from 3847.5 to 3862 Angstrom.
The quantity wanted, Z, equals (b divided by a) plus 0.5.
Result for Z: 1.60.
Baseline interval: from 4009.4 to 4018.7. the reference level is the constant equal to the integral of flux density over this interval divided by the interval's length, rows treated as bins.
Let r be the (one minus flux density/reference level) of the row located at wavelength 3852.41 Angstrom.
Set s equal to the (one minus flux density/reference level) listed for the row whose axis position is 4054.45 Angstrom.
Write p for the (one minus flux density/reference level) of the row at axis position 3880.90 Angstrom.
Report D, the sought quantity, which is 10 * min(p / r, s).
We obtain 2.0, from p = 0.13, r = 0.02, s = 0.20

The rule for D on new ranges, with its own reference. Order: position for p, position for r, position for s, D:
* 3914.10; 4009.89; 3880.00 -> -2.8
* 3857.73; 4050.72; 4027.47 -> -8.9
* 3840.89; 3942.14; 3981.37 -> 0.7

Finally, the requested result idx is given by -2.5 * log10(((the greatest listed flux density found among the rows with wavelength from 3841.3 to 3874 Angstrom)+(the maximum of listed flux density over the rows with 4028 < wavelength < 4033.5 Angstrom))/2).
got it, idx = -4.20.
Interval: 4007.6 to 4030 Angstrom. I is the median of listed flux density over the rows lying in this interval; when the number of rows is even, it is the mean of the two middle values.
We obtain 31.7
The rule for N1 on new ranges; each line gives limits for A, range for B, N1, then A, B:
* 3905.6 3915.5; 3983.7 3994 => 58.3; 29.6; 28.7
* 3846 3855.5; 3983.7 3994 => 59.0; 30.3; 28.7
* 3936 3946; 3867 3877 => 66.0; 29.2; 36.8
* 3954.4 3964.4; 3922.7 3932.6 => 54.2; 25.9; 28.3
